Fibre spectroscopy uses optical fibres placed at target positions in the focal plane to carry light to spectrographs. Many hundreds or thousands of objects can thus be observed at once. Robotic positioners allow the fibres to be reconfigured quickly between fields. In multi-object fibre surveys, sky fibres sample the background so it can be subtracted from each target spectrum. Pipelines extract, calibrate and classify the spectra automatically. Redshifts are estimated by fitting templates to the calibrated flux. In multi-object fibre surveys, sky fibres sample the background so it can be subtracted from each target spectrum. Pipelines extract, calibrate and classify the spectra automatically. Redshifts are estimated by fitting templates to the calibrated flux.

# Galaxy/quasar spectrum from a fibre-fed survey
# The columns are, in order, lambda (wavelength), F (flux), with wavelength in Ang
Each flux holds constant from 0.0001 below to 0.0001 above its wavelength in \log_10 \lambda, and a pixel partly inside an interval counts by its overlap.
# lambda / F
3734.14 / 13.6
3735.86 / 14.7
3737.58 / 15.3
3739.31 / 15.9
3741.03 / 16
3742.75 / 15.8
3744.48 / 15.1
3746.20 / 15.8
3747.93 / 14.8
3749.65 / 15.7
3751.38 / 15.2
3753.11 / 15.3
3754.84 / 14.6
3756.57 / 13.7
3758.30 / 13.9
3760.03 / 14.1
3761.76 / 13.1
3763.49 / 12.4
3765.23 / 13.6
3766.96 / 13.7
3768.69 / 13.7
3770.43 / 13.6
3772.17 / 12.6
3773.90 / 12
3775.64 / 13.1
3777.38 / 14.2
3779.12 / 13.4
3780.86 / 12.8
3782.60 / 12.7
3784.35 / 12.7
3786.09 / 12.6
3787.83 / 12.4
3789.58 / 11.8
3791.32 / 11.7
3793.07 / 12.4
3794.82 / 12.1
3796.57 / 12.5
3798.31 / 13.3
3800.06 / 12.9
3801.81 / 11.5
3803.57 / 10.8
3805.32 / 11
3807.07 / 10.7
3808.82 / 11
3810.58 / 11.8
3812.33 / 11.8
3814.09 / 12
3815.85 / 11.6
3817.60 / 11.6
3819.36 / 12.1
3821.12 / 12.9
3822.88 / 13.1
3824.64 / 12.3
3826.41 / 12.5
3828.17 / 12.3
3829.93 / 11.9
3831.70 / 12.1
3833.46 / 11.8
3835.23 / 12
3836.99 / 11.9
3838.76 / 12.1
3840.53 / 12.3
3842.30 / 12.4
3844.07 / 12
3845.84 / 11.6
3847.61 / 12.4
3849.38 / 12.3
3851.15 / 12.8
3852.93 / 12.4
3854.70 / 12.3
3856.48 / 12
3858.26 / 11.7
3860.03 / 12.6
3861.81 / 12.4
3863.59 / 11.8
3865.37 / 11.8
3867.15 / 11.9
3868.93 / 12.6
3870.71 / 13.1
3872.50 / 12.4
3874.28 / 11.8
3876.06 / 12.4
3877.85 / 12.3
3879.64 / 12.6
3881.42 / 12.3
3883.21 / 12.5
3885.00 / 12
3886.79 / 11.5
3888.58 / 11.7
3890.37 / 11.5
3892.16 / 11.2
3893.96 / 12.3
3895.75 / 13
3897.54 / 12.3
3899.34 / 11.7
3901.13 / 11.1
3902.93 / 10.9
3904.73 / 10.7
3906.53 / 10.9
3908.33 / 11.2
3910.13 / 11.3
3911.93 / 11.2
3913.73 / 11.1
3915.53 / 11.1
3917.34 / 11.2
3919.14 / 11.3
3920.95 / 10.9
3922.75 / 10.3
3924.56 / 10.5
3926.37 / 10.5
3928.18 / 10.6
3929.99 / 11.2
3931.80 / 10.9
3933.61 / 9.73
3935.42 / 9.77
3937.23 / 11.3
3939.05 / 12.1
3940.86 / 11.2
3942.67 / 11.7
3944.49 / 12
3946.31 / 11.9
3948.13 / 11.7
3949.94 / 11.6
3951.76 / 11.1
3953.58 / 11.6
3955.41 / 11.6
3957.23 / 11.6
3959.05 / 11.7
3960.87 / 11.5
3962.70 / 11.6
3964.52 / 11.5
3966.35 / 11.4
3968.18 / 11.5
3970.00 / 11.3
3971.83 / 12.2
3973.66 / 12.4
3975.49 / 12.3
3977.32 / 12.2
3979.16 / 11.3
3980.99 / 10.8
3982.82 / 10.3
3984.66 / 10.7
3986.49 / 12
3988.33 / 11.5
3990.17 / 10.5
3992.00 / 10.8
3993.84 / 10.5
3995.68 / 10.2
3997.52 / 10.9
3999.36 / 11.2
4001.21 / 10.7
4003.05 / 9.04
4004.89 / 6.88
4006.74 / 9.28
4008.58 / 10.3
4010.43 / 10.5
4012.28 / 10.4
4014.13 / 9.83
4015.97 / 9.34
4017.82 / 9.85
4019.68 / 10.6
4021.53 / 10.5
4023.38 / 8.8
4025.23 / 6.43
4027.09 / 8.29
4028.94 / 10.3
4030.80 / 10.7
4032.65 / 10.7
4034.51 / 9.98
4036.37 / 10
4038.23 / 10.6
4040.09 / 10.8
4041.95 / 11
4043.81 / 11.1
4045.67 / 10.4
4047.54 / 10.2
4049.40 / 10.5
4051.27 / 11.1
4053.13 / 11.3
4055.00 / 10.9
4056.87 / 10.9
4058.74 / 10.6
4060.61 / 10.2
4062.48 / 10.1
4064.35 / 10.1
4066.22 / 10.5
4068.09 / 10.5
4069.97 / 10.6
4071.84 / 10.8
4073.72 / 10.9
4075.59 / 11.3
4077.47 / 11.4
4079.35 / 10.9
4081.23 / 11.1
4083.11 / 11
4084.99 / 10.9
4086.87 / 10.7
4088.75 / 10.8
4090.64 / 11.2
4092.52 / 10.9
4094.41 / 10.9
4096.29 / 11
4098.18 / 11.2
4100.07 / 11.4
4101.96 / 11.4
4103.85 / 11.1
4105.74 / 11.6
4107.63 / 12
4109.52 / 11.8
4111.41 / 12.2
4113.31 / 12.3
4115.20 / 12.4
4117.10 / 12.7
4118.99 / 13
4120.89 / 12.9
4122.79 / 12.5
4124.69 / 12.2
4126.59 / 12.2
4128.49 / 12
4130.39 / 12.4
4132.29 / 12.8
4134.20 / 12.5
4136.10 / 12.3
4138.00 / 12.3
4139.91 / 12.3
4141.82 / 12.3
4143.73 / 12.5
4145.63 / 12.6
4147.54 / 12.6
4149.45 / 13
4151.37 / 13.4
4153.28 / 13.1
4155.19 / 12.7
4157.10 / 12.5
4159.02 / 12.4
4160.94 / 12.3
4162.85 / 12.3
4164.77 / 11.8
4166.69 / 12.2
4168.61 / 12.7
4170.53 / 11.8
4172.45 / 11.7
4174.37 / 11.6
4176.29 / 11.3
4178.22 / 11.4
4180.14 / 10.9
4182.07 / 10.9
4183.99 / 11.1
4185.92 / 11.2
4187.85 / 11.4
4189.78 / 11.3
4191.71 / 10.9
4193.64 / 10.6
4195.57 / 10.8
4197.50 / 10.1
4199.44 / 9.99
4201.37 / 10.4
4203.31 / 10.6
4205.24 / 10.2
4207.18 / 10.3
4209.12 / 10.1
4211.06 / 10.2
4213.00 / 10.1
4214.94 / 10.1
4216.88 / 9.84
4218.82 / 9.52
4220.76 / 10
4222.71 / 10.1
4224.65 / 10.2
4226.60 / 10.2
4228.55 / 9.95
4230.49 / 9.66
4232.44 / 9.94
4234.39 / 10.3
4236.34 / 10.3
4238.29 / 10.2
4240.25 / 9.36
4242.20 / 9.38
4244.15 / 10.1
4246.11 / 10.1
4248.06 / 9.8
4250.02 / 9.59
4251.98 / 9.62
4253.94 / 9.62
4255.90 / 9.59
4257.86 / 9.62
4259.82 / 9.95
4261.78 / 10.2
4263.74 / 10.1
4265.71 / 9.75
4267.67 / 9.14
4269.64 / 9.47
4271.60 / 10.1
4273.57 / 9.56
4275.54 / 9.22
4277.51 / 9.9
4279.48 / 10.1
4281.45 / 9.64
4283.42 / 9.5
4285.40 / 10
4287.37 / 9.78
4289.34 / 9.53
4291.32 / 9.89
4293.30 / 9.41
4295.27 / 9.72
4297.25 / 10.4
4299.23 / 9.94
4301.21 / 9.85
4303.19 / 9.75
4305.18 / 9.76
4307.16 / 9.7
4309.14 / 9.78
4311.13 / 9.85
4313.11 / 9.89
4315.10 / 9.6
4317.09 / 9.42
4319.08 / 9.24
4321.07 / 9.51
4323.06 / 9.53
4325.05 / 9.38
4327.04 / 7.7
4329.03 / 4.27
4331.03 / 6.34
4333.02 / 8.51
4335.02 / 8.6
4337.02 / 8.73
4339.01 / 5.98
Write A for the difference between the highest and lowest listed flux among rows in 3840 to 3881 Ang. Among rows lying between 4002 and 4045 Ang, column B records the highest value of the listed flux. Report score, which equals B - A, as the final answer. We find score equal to 9.6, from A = 1.5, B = 11.1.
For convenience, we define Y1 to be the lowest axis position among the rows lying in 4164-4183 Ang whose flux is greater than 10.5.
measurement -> 4164.77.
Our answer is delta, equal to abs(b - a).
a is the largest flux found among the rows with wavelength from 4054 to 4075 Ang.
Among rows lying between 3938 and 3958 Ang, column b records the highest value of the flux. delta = 1.2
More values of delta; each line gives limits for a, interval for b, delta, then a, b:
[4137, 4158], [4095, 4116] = 1.0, 13.4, 12.4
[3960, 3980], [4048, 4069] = 1.1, 12.4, 11.3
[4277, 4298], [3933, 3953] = 1.7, 10.4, 12.1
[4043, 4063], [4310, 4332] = 1.4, 11.3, 9.89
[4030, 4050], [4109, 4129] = 1.9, 11.1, 13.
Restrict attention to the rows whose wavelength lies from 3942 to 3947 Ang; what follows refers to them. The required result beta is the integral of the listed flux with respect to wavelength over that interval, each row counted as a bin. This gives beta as 59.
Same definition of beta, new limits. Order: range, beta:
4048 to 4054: 65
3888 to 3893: 57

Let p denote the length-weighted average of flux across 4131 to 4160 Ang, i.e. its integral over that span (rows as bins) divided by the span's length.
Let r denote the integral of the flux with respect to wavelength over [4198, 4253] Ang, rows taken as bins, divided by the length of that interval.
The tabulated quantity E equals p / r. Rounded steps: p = 12.6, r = 10.0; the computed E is 1.26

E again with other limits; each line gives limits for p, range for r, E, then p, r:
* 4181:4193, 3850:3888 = 0.91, 11.1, 12.2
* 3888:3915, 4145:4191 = 0.96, 11.5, 12.0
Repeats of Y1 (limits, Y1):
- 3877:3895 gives 3877.85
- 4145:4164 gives 4145.63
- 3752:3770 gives 3753.11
